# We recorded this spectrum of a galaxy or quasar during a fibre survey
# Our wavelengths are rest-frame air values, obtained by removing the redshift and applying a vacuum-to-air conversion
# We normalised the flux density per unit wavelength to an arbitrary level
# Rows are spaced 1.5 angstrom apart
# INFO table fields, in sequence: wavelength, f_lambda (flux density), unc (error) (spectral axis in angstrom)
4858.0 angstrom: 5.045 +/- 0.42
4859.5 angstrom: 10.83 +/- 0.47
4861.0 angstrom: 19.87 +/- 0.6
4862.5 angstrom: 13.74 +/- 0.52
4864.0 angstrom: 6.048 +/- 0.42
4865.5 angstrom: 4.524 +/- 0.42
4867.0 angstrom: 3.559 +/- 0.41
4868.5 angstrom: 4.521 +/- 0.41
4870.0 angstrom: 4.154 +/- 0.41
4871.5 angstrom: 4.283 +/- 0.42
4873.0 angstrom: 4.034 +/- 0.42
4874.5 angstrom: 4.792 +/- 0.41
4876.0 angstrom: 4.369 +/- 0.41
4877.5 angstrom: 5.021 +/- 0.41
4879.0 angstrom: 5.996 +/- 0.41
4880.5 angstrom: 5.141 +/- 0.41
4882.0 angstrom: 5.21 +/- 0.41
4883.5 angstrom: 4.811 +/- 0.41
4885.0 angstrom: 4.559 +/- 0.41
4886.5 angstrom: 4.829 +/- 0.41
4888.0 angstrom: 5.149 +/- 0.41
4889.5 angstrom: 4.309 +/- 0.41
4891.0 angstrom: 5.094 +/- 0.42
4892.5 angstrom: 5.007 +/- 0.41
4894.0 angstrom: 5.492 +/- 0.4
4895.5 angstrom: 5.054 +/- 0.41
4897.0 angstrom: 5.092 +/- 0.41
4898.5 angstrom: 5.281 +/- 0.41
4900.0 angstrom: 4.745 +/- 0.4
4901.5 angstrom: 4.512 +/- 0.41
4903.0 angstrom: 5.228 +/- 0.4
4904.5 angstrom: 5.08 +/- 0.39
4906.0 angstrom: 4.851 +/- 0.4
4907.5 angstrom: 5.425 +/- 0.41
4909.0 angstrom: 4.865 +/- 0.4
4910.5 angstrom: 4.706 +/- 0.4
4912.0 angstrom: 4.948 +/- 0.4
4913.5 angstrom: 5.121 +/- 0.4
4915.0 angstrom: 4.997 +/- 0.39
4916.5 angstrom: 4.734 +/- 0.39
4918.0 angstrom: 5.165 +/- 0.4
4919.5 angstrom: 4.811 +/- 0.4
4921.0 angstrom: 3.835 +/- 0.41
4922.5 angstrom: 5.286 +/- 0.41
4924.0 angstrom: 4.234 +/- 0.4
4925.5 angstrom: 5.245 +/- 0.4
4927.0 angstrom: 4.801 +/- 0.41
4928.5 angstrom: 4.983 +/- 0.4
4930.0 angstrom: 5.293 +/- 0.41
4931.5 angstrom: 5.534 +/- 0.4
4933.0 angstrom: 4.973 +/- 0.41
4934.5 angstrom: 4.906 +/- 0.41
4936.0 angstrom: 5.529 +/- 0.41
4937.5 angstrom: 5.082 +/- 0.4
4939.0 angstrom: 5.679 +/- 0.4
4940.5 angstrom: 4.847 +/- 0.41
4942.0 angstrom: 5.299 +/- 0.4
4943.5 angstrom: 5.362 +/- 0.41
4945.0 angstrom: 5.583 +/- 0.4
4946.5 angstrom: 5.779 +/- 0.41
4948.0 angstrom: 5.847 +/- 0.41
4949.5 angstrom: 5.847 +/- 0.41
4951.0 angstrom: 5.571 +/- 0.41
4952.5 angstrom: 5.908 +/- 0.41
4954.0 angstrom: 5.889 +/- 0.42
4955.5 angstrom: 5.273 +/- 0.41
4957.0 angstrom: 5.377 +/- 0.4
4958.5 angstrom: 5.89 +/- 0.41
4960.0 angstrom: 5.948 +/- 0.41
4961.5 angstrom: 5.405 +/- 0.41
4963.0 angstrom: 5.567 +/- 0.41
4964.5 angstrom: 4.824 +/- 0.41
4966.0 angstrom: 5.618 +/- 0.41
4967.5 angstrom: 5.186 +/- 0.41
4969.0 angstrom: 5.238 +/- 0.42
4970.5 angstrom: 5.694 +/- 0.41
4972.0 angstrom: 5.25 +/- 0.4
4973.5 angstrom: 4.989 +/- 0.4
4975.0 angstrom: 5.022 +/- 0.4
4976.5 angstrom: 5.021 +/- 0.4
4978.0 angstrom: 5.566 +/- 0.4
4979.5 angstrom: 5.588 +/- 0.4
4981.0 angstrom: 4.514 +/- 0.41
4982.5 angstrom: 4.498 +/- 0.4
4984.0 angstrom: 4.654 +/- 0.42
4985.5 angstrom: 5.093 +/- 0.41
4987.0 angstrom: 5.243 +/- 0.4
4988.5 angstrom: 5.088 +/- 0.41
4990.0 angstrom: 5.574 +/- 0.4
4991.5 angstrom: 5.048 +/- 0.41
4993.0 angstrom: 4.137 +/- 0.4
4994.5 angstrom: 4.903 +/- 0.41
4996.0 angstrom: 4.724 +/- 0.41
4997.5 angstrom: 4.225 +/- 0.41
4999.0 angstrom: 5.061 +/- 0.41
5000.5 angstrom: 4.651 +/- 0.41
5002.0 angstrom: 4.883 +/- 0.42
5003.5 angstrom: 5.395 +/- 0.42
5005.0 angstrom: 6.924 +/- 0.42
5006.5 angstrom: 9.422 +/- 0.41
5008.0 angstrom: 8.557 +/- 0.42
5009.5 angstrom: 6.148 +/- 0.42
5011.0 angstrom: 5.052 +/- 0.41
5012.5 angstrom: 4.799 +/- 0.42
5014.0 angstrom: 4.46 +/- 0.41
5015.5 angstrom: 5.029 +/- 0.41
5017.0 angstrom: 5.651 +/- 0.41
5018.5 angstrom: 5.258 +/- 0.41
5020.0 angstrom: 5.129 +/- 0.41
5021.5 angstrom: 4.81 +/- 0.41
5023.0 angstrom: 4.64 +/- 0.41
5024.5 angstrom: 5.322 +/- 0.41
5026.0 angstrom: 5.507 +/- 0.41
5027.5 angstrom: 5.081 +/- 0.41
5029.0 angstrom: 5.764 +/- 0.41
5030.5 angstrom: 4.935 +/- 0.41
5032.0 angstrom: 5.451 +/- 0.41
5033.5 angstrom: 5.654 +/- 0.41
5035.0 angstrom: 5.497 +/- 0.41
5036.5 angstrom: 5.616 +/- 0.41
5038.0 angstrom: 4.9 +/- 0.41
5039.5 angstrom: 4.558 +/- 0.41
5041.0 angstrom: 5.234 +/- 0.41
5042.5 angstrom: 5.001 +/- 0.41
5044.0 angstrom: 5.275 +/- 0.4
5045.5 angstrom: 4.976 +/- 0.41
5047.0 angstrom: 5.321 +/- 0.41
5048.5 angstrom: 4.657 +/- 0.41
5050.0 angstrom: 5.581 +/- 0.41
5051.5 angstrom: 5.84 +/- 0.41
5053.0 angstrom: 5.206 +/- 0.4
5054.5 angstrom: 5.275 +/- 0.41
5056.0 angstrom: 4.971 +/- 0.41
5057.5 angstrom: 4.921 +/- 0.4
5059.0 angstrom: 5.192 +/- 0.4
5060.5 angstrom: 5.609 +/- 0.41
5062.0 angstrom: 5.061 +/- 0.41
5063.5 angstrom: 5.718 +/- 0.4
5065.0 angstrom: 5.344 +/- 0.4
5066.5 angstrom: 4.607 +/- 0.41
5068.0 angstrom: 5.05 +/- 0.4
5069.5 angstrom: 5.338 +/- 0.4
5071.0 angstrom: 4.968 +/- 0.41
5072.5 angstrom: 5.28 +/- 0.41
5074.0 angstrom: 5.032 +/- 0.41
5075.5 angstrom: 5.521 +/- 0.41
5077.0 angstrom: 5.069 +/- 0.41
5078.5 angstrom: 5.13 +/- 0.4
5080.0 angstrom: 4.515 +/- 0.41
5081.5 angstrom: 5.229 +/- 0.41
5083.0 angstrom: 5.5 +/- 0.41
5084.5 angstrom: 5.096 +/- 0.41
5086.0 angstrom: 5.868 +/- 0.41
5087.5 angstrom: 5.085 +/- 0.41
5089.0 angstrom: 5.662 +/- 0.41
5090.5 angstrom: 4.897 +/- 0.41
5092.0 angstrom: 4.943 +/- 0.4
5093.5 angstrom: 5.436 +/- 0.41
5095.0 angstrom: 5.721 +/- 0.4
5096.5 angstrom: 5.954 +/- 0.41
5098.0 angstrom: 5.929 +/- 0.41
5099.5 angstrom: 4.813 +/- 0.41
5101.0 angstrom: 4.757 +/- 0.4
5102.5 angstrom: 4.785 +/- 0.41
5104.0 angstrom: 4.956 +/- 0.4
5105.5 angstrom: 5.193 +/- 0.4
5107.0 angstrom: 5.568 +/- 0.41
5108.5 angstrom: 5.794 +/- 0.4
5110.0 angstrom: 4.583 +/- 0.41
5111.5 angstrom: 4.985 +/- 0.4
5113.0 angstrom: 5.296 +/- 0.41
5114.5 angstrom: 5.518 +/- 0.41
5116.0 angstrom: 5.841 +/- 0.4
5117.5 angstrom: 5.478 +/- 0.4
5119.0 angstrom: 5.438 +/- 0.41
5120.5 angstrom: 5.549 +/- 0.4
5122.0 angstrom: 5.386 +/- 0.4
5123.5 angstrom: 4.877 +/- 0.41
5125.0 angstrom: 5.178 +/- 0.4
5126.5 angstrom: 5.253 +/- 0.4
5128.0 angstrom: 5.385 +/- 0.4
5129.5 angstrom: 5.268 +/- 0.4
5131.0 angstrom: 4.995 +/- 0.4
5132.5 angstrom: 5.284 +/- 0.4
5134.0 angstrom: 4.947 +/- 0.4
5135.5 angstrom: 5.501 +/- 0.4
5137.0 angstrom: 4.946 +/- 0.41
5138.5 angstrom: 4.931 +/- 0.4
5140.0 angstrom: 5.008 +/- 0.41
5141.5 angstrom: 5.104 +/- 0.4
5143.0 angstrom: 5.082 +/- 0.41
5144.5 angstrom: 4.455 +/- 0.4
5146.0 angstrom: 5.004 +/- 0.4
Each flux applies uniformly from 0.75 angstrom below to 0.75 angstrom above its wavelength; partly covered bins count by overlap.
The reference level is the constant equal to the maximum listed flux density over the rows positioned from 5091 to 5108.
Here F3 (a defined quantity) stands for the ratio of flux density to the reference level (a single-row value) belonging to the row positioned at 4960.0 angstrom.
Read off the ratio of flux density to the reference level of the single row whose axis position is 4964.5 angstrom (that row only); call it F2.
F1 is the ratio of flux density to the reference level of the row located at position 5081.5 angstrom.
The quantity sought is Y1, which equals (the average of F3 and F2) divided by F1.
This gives 1.03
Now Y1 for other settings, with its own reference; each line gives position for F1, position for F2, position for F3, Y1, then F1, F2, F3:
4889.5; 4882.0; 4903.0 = 1.21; 0.72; 0.875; 0.88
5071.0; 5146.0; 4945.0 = 1.07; 0.83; 0.840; 0.94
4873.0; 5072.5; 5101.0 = 1.24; 0.68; 0.887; 0.80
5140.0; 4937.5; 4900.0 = 0.98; 0.84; 0.854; 0.80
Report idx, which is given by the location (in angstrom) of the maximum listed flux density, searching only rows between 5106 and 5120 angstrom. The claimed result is 5116.0 angstrom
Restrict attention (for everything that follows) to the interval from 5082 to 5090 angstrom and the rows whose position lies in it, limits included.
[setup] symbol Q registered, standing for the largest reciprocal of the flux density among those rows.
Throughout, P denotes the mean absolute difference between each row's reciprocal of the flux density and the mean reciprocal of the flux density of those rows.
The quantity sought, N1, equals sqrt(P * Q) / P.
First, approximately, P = 0.0097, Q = 0.20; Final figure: 4.51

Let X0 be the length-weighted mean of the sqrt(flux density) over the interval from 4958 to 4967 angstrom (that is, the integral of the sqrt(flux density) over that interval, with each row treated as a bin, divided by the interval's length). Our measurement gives 2.35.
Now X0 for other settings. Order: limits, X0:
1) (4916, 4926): 2.18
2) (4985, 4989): 2.27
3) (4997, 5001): 2.16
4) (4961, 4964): 2.33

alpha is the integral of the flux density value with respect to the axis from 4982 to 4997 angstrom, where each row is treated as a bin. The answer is 73.4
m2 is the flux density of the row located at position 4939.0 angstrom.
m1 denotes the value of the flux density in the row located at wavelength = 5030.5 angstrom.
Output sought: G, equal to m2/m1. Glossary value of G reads 1.15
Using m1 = 4.935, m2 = 5.679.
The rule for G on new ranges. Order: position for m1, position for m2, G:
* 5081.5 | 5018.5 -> 1.01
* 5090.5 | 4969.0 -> 1.07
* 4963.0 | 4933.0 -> 0.89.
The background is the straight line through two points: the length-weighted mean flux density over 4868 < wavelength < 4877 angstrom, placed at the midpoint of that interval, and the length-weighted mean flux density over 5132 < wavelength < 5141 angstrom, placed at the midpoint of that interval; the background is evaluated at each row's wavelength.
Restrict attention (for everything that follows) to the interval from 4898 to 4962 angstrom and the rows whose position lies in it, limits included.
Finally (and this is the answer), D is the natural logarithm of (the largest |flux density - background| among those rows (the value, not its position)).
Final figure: 0.29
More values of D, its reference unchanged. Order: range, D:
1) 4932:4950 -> 0.24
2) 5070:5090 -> -0.10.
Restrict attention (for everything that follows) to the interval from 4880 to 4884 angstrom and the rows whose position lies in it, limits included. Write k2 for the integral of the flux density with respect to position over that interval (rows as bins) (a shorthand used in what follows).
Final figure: 20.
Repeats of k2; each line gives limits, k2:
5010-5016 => 29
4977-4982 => 26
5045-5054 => 47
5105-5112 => 37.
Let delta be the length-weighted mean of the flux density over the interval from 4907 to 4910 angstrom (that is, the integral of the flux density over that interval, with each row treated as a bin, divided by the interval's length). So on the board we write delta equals 5.09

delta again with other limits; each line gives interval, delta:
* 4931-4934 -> 5.20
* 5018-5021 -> 5.16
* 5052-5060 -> 5.15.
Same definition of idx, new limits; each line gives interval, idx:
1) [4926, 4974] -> 4960.0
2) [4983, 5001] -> 4990.0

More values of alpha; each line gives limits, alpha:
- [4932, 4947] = 79.5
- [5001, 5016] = 90.9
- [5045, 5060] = 78.1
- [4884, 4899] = 74.7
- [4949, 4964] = 84.8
